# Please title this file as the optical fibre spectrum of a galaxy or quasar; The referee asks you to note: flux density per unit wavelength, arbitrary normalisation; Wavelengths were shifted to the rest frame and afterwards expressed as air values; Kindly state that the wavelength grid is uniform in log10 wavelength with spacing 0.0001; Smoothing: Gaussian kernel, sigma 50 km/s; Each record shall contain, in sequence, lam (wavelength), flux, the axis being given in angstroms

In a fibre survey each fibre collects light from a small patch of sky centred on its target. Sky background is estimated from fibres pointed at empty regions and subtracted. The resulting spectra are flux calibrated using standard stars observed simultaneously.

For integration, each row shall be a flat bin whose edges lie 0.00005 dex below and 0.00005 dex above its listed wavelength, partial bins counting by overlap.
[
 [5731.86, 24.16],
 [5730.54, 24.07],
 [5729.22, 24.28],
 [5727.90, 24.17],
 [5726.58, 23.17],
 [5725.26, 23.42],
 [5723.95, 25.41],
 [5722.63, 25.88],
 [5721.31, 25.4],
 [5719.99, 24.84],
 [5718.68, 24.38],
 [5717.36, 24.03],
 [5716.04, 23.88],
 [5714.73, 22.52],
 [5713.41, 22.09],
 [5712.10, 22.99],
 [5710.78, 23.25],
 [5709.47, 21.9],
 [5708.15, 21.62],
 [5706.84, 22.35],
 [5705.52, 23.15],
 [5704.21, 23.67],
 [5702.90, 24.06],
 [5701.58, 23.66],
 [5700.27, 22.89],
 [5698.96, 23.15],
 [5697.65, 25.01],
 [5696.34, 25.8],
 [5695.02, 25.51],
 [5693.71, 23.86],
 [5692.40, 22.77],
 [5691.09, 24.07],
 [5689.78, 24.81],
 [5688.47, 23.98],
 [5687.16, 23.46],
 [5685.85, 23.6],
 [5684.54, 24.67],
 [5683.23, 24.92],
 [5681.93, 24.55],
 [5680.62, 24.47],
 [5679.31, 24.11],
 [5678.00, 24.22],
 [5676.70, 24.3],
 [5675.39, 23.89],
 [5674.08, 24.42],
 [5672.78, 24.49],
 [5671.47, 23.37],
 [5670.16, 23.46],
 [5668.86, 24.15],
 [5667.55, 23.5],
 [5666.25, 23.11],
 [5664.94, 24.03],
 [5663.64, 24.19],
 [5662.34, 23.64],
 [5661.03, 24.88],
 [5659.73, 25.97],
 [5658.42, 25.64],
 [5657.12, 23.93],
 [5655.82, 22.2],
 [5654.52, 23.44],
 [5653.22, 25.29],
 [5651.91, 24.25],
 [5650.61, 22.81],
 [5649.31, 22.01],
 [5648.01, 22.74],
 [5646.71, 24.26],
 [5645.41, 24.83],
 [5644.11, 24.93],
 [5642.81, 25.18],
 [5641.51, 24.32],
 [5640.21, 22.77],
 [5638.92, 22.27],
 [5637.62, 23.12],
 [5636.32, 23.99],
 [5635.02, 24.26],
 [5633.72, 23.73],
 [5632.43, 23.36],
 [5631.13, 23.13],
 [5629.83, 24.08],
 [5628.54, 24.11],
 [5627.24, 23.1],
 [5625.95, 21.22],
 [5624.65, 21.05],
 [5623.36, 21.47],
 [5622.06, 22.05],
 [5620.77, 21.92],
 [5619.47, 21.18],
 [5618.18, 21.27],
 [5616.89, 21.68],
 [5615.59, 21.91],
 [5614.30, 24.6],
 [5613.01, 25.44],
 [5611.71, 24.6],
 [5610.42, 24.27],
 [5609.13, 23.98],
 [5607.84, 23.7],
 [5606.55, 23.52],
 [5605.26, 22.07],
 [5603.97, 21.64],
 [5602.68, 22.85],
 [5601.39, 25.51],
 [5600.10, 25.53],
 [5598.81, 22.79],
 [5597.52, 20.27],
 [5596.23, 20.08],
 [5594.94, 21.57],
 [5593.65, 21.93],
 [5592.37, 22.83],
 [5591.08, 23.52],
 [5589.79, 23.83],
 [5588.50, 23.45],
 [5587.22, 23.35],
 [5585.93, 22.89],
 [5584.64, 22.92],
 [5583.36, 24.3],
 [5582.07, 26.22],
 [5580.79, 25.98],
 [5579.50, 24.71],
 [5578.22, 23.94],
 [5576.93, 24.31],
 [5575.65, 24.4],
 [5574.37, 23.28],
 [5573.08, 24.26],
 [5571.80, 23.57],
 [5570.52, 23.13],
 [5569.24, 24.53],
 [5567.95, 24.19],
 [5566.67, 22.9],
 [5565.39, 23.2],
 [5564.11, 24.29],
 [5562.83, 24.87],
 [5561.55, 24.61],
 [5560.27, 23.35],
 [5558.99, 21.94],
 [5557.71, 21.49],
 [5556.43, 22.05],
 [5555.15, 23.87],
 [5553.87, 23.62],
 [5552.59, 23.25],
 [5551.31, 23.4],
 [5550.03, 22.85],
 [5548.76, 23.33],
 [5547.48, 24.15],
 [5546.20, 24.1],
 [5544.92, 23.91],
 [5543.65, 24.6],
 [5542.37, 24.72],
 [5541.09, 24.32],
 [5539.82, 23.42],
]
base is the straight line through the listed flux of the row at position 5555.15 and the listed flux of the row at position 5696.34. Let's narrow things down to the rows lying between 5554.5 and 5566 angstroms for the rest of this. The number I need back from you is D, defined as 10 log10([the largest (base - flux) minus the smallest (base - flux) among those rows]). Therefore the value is 5.2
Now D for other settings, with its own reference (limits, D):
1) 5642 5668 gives 5.8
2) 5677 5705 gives 4.7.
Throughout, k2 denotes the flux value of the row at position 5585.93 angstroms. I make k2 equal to 22.89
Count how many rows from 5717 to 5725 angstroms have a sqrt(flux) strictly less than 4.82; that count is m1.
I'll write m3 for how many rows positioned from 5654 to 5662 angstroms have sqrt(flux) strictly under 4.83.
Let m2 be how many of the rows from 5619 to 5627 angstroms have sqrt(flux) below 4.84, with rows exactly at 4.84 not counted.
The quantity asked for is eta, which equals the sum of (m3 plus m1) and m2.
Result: 7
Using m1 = 0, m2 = 6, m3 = 1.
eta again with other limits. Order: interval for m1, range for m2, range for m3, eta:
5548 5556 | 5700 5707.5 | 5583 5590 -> 6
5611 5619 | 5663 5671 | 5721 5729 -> 5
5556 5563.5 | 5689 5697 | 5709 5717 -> 9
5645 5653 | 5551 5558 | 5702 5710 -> 11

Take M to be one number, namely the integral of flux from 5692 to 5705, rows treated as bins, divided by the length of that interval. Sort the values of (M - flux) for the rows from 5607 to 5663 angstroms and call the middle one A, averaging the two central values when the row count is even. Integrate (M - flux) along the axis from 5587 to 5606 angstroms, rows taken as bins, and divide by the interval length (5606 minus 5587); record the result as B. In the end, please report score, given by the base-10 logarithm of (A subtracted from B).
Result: -0.02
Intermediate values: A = 0.4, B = 1.32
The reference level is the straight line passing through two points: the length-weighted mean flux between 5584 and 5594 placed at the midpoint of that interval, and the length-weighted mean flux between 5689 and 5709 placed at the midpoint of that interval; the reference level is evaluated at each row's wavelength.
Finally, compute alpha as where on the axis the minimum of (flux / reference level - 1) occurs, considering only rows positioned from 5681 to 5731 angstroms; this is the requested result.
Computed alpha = 5708.15 angstroms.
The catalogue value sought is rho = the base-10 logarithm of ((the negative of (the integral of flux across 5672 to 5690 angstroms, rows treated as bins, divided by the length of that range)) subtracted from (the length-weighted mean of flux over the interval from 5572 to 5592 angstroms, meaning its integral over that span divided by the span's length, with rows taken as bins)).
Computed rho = 1.68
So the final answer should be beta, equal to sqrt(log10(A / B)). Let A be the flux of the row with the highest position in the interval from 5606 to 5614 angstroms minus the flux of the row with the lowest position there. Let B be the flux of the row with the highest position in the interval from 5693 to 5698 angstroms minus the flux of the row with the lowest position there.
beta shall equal 0.47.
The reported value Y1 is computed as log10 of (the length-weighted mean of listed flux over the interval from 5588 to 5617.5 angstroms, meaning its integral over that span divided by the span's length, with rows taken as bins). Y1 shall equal 1.36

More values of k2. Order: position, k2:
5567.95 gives 24.19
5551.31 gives 23.4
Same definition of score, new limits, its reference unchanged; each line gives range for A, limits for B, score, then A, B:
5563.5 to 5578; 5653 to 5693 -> -1.06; -0.1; -0.05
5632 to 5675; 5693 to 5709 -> -0.54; 0.1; 0.36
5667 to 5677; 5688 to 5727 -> -0.63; 0.0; 0.27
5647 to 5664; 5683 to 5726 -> -1.03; 0.1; 0.22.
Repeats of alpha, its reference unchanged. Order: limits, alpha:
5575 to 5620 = 5596.23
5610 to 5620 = 5619.47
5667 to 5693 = 5692.40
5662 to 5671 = 5666.25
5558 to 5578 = 5558.99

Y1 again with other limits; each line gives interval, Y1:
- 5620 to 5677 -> 1.37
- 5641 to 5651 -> 1.38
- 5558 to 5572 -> 1.37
